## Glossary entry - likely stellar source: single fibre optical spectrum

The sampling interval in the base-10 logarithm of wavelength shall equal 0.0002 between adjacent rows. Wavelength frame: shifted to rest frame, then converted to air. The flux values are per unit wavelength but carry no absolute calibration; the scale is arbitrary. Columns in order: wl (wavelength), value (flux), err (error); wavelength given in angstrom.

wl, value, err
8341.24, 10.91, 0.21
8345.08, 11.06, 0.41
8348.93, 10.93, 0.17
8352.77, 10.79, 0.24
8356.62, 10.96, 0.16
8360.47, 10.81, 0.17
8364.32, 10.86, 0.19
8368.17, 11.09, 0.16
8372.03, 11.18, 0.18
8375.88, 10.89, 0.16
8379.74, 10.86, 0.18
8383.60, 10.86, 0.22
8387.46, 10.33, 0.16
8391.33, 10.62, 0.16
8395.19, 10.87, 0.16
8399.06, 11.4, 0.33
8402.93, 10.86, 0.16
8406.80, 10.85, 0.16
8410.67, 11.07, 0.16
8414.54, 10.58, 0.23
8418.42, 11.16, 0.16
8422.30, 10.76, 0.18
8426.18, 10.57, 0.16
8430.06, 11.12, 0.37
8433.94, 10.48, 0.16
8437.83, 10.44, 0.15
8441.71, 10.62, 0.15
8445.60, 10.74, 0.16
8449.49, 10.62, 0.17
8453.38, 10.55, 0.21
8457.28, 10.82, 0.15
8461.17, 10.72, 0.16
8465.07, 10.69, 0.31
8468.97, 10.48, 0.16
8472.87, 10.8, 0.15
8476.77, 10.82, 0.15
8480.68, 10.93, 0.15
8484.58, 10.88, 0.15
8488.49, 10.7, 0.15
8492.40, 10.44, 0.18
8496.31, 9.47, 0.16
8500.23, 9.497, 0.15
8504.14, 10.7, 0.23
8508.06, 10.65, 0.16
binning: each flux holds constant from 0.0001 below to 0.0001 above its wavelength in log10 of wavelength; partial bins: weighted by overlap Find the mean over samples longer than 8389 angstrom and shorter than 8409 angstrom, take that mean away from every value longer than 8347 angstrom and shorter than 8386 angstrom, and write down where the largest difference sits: 8372.03 angstrom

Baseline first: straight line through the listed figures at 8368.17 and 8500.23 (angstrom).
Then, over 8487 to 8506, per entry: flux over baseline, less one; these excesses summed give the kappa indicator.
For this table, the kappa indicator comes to 0.32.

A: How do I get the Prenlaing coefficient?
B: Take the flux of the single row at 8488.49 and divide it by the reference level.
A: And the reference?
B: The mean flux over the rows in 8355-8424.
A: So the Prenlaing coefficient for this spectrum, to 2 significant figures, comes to 0.98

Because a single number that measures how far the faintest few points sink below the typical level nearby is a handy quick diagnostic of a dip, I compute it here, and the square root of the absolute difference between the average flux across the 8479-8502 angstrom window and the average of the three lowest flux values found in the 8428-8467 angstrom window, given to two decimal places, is 0.41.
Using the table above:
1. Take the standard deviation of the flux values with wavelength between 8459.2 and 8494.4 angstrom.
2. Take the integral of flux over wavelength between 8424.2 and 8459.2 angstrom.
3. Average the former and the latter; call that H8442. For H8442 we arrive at 187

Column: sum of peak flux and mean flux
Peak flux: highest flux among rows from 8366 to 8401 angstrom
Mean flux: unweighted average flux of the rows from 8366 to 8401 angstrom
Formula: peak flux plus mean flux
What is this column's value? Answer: 22.3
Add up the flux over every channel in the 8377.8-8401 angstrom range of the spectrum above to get 64.9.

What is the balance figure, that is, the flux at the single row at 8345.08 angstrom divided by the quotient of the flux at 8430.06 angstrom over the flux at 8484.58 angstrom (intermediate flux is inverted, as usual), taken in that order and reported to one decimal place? 10.8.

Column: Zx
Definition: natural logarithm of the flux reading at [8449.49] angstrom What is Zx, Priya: 2.36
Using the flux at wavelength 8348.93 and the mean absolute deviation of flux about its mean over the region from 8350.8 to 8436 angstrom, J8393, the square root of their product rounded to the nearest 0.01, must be 1.40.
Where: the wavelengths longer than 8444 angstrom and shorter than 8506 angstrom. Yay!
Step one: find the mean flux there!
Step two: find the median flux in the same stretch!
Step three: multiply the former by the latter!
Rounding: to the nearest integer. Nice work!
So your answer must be 113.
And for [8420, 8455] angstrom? 113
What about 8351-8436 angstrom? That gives 118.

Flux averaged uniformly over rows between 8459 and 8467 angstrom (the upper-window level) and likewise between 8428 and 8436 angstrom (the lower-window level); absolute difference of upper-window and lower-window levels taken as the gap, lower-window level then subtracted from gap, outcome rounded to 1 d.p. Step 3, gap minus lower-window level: -10.7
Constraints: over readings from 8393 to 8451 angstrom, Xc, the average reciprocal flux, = 0.0926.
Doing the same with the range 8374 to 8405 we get 0.0923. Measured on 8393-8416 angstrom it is 0.0915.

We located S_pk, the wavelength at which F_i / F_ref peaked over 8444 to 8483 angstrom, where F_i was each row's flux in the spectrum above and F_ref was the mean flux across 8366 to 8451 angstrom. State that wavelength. 8480.68 angstrom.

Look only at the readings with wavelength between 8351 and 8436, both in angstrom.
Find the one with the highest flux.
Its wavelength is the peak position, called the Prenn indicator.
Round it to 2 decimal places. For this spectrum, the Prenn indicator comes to 8399.06 angstrom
